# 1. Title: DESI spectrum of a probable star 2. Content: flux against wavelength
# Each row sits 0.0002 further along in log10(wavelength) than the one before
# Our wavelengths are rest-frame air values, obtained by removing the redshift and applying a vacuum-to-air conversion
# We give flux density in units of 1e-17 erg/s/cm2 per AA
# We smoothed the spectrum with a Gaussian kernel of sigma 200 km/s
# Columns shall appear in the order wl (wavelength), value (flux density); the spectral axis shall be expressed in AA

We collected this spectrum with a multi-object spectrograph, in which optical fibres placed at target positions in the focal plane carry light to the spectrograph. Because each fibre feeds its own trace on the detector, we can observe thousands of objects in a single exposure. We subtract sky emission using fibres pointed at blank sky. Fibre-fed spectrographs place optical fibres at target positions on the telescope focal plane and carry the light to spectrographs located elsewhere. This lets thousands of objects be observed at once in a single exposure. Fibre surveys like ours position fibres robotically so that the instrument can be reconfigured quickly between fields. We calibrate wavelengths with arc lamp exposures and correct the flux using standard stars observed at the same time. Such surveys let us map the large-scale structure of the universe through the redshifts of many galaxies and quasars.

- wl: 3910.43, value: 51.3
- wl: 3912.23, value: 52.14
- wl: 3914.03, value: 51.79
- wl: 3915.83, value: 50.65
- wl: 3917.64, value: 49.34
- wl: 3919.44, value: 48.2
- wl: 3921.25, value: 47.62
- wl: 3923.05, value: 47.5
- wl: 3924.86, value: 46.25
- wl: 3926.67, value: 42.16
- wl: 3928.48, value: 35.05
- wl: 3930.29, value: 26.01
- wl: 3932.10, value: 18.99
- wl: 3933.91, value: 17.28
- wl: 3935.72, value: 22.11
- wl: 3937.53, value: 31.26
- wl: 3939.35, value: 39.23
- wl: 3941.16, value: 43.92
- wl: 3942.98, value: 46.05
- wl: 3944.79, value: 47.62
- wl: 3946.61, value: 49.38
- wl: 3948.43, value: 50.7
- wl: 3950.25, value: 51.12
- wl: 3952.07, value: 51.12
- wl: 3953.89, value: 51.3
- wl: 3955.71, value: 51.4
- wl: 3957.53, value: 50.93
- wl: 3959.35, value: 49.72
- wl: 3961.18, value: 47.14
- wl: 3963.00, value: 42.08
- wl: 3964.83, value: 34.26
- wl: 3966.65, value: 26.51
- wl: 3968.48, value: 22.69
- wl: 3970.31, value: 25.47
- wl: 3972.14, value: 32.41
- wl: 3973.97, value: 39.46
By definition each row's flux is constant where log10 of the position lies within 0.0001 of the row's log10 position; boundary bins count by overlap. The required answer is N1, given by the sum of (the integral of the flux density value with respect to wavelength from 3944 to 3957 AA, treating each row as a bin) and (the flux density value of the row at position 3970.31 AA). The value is 681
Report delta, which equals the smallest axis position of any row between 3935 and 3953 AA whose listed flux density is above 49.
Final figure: 3946.61 AA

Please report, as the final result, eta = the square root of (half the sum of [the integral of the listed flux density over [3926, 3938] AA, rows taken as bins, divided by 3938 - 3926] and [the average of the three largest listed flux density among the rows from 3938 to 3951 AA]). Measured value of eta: 6.2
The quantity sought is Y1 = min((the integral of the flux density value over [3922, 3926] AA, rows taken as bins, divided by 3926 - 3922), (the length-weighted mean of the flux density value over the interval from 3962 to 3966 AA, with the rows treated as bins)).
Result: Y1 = 38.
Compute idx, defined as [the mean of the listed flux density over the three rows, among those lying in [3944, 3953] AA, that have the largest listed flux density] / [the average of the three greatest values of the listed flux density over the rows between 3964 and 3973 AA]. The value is 1.64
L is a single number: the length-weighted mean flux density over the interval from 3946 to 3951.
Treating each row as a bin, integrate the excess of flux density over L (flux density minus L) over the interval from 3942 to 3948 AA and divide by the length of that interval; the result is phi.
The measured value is -3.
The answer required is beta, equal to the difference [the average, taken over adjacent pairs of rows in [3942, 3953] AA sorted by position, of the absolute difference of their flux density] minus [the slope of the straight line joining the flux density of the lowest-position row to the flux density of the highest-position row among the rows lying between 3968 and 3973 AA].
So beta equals -1.6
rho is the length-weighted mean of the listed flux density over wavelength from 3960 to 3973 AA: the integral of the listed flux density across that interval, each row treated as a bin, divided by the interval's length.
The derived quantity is 33.3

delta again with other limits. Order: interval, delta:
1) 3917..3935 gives 3917.64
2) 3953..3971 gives 3953.89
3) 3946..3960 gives 3946.61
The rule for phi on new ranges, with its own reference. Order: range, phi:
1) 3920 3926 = -3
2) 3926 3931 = -16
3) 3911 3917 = 1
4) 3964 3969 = -22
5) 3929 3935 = -29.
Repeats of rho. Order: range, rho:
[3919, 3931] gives 41.8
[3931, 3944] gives 31.4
